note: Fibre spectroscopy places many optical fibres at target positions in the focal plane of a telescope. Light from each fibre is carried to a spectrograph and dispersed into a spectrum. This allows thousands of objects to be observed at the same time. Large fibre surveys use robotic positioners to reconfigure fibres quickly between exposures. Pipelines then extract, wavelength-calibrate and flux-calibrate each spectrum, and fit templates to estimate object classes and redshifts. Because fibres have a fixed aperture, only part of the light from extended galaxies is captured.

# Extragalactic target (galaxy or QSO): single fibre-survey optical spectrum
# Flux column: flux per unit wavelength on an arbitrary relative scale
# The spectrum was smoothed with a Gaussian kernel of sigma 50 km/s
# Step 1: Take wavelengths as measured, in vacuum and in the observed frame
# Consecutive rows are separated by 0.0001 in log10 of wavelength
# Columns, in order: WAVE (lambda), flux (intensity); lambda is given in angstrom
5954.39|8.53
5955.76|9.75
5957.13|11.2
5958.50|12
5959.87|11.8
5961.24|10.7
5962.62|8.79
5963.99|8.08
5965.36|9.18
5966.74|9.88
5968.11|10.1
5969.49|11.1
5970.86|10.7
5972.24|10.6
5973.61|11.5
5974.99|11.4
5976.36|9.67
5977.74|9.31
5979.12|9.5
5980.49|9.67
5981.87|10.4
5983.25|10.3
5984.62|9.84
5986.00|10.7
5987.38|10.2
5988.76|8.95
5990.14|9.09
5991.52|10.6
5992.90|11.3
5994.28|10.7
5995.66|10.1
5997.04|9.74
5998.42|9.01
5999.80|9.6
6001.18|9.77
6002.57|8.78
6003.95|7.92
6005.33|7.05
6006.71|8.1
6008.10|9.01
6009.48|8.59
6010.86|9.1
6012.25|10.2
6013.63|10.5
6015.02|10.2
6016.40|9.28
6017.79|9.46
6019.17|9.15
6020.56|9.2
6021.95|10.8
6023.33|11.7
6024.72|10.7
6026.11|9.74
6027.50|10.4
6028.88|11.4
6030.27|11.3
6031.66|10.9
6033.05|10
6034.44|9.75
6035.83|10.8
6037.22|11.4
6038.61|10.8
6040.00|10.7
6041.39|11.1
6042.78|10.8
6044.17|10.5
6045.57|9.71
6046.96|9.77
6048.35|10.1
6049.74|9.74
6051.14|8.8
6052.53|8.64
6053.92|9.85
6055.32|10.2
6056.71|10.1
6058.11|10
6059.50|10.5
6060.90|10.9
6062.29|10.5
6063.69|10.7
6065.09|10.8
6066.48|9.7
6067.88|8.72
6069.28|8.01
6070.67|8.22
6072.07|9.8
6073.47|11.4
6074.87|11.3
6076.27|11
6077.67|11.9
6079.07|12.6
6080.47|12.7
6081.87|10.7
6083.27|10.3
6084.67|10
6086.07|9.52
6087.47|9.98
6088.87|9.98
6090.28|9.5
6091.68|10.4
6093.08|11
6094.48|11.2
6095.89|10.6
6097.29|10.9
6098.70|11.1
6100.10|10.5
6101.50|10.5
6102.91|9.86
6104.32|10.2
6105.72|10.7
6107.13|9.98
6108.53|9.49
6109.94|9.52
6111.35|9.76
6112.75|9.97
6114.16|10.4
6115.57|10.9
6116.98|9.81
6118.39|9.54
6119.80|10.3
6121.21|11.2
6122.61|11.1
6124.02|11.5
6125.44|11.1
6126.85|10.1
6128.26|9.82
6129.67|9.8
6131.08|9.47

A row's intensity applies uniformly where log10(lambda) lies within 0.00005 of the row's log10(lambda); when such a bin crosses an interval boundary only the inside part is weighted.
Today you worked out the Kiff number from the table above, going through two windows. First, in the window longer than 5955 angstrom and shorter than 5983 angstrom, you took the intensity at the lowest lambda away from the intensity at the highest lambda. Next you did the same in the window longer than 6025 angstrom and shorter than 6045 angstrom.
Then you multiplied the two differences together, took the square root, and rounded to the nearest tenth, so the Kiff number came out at 0.7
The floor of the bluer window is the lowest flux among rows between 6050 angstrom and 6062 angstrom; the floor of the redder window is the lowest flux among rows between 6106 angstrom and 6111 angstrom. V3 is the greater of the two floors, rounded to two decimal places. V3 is 9.49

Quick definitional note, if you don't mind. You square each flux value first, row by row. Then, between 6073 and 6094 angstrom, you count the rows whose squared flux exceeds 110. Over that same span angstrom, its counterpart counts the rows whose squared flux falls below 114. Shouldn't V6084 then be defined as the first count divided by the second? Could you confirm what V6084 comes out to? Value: 1.1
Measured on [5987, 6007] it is 0.2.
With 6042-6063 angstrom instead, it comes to 0.4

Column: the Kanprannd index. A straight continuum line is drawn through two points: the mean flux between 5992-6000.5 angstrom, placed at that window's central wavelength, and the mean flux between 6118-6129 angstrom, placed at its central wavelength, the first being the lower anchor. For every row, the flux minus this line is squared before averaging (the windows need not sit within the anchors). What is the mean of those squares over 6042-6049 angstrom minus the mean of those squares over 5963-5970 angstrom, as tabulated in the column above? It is -0.89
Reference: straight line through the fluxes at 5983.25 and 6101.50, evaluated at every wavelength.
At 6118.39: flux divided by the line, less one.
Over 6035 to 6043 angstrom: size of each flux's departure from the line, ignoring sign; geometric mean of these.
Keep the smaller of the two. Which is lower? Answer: -0.09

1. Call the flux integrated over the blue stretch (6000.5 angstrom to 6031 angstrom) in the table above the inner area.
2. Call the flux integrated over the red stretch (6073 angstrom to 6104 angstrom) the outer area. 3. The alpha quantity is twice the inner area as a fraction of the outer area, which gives 1.77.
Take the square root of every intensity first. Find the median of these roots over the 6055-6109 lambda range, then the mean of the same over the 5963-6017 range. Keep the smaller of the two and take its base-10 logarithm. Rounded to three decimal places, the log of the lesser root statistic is 0.494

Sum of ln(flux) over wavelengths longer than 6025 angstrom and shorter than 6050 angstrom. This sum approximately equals 42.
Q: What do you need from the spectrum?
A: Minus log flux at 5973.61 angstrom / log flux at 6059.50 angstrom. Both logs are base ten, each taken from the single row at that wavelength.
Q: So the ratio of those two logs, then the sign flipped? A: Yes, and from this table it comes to -1.04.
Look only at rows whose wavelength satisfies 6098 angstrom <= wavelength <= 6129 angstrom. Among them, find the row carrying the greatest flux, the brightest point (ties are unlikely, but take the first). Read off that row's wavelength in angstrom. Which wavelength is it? 6124.02 angstrom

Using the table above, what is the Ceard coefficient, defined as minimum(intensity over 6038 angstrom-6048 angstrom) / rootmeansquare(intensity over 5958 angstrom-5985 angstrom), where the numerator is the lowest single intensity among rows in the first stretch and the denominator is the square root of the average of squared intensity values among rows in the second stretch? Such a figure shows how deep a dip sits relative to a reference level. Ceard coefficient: 0.95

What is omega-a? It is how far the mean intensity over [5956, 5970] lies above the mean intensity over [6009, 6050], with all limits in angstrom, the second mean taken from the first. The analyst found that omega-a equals 0.0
